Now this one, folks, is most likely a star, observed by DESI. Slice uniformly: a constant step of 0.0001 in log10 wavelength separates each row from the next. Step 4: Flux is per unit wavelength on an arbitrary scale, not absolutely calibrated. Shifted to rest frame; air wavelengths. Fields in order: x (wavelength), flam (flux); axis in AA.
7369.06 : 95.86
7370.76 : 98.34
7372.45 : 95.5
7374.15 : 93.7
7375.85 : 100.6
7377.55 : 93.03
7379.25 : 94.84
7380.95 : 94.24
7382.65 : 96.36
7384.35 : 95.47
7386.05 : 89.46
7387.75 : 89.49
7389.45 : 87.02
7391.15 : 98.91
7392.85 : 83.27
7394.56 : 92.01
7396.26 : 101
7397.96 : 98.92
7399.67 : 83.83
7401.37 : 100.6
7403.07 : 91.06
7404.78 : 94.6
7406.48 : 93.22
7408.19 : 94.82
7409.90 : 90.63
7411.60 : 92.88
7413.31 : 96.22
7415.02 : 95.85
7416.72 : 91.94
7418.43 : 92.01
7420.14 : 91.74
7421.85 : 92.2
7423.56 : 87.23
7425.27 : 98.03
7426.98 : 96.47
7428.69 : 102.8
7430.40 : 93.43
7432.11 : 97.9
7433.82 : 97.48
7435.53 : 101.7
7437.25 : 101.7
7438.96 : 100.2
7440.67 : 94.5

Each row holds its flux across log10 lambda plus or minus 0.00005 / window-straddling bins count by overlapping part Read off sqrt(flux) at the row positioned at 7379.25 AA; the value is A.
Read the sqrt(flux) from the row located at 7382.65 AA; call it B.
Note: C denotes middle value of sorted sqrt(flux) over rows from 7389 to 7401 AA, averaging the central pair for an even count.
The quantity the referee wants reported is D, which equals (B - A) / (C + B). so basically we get 0.004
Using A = 9.74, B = 9.8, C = 9.59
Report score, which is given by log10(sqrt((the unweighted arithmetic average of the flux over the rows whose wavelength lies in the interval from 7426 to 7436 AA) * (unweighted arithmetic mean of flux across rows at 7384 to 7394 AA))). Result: 1.97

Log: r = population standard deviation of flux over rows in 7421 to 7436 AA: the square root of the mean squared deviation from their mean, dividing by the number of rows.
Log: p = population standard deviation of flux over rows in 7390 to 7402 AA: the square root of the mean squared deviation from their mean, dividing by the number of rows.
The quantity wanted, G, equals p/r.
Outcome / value 1.59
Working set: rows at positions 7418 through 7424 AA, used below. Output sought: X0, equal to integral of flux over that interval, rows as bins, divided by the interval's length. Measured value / 91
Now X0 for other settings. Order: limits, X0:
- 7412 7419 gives 94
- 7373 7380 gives 95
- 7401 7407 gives 95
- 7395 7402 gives 96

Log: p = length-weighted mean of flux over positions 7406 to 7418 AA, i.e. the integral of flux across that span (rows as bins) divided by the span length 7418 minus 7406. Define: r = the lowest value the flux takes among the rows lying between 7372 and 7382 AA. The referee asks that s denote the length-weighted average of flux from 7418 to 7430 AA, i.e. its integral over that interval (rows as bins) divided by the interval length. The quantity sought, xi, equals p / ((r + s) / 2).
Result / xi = 0.999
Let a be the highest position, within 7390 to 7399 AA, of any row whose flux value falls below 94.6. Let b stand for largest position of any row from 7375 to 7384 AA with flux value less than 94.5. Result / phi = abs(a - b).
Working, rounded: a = 7394.56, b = 7380.95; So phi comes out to 13.6 AA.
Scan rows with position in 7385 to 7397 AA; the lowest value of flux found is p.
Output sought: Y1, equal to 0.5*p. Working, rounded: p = 83.27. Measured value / 41.6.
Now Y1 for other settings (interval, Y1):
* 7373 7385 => 46.5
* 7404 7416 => 45.3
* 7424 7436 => 46.7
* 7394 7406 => 41.9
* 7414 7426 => 43.6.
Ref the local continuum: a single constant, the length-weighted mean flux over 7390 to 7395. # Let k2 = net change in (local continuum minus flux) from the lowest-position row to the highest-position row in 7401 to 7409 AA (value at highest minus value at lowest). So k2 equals 5.8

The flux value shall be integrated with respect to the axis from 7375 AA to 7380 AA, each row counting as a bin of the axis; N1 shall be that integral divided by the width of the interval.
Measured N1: 96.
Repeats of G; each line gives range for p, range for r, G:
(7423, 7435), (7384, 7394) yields 0.86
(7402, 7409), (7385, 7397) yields 0.25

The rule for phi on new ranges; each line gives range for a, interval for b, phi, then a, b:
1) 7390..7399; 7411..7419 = 23.9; 7394.56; 7418.43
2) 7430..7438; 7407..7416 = 18.8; 7430.40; 7411.60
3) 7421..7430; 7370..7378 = 46.0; 7423.56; 7377.55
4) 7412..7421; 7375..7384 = 39.2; 7420.14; 7380.95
